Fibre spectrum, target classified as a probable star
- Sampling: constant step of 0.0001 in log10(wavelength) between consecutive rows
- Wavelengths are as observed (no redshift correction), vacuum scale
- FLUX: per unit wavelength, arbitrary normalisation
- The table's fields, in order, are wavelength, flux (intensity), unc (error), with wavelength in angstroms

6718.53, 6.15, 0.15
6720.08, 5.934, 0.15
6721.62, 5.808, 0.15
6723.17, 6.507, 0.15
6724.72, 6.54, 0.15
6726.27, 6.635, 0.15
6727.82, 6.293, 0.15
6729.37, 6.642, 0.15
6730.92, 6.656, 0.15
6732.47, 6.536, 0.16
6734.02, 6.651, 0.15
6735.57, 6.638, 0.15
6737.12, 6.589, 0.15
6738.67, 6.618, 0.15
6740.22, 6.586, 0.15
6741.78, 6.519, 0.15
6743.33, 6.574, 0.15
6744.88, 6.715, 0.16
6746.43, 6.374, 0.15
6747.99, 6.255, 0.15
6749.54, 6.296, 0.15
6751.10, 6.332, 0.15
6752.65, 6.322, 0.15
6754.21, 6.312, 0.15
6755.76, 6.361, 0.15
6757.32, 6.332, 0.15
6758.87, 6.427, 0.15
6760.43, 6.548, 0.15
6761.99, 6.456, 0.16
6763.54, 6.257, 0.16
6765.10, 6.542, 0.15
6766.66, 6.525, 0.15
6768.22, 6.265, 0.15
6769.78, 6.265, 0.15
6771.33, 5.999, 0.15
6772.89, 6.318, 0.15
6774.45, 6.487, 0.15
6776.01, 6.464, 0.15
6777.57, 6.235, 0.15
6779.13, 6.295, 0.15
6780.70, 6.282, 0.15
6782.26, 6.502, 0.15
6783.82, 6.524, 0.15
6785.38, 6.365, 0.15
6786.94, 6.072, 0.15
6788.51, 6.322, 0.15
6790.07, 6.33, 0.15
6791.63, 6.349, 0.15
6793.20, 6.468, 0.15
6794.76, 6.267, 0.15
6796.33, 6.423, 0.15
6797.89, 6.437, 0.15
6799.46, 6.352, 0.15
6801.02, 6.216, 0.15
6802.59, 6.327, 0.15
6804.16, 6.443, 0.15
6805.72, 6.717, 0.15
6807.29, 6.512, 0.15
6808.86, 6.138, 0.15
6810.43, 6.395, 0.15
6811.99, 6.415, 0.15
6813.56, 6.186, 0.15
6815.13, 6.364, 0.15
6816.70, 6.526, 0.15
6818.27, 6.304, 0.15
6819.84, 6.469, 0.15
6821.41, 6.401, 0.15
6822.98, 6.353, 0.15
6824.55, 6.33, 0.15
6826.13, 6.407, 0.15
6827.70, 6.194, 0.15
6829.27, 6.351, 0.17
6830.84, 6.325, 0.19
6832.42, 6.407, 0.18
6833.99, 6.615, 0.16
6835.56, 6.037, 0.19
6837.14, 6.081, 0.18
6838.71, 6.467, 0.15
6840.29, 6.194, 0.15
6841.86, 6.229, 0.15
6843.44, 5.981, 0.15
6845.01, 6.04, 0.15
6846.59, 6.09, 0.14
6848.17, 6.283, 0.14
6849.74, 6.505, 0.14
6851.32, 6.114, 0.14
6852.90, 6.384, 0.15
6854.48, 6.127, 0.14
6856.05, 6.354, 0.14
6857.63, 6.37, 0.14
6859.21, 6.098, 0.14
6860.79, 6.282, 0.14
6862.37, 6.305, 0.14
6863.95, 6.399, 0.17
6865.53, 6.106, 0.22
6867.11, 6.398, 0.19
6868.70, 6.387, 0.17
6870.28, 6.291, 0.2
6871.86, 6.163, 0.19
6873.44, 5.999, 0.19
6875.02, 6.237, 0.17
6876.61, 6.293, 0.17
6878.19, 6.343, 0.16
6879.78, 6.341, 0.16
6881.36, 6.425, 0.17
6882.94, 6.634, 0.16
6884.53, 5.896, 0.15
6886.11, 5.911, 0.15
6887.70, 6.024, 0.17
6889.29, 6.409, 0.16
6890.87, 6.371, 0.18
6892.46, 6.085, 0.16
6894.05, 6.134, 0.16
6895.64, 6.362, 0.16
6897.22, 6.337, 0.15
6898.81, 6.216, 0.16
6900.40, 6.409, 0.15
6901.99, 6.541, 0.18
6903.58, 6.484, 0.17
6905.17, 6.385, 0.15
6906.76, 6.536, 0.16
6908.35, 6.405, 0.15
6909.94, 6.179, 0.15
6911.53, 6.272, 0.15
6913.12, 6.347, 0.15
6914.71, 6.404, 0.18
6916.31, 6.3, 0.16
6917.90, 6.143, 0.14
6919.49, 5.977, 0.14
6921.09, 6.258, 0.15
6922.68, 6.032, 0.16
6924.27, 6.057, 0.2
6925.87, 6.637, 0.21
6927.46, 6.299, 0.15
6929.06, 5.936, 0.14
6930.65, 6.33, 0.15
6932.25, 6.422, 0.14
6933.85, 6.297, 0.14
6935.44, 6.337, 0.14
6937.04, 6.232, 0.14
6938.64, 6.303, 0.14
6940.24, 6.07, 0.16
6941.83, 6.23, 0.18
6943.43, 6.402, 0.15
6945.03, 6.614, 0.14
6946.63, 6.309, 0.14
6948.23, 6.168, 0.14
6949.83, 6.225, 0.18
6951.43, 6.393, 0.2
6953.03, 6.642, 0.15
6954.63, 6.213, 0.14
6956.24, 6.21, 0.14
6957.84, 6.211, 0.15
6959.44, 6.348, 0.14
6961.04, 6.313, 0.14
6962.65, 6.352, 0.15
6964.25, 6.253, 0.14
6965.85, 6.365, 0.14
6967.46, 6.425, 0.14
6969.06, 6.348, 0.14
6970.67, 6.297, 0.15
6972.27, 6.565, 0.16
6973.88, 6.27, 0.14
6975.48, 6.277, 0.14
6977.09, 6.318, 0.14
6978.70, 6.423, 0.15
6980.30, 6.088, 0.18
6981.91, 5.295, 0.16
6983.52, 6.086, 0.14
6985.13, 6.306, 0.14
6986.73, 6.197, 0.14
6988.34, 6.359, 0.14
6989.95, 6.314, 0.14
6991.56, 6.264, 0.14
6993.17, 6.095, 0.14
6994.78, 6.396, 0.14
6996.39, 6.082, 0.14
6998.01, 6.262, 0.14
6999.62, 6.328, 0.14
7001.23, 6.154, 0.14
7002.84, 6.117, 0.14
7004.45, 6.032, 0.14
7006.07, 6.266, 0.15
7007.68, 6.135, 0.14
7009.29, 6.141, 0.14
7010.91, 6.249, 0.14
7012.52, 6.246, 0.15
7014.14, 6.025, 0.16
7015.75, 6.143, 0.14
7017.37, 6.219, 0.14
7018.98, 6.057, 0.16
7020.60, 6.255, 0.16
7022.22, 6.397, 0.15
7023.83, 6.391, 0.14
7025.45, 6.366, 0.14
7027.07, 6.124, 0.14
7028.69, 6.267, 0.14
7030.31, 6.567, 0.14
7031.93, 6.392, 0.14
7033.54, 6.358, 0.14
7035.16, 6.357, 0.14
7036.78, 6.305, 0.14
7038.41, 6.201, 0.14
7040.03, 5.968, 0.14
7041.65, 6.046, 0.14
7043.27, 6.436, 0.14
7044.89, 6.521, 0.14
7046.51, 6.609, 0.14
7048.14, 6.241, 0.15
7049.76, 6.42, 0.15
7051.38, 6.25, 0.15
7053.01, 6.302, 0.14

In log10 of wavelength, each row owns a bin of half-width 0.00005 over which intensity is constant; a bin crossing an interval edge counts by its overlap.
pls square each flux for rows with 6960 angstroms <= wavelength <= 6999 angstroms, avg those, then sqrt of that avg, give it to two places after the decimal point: 6.25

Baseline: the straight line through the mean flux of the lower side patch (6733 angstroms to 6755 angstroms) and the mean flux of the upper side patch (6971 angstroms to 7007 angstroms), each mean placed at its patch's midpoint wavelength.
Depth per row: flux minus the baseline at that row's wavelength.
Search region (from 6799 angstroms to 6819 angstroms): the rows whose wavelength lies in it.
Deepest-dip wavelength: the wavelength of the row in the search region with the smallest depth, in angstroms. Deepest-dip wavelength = 6808.86 angstroms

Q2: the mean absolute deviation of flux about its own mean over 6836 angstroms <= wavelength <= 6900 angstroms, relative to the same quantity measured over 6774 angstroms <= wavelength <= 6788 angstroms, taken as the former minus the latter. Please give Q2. 0.021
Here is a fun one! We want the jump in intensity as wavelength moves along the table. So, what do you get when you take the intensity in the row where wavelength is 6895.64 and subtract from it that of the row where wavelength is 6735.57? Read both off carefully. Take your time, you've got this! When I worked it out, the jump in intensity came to -0.28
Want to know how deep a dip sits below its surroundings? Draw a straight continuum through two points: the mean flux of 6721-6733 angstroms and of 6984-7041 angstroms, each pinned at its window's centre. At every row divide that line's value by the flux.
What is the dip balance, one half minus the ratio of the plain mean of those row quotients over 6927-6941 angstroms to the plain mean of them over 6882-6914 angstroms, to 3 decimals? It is -0.503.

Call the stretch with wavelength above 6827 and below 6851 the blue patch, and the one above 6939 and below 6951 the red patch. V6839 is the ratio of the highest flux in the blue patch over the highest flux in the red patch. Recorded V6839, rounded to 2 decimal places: 1.00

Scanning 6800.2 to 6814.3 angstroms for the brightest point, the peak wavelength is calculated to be 6805.72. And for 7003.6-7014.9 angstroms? 7006.07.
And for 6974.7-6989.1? 6978.70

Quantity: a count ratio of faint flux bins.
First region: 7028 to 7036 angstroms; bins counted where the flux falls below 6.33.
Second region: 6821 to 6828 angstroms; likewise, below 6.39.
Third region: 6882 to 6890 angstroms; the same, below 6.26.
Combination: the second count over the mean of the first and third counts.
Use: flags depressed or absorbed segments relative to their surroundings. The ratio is 1.50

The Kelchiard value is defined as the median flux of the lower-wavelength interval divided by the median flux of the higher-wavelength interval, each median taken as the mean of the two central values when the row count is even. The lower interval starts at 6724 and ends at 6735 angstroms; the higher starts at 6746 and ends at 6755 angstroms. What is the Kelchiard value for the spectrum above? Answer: 1.05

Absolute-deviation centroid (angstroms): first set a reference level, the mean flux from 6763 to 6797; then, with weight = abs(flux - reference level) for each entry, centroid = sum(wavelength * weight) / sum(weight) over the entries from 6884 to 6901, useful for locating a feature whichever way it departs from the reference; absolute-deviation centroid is 6889.3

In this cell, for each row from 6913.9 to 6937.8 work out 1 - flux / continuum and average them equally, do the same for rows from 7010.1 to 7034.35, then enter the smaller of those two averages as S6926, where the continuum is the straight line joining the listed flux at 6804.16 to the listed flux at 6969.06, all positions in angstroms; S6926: 0.0074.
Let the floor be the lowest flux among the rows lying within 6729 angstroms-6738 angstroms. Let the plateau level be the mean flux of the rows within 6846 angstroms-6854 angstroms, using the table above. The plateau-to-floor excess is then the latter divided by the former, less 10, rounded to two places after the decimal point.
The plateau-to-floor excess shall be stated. -9.04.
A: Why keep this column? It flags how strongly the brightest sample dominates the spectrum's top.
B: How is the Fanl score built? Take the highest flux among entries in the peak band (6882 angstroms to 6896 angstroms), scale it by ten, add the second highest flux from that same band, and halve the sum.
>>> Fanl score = 36.4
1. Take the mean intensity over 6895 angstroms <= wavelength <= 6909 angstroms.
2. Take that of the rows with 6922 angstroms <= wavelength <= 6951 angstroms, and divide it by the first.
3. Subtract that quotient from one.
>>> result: 0.021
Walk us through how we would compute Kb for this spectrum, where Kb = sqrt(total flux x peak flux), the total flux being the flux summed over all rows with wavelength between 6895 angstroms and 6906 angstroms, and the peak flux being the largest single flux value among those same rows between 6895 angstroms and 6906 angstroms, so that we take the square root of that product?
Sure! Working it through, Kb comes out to 17.1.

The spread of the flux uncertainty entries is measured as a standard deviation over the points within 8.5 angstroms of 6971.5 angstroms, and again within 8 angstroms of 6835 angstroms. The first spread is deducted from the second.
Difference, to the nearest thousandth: 0.010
